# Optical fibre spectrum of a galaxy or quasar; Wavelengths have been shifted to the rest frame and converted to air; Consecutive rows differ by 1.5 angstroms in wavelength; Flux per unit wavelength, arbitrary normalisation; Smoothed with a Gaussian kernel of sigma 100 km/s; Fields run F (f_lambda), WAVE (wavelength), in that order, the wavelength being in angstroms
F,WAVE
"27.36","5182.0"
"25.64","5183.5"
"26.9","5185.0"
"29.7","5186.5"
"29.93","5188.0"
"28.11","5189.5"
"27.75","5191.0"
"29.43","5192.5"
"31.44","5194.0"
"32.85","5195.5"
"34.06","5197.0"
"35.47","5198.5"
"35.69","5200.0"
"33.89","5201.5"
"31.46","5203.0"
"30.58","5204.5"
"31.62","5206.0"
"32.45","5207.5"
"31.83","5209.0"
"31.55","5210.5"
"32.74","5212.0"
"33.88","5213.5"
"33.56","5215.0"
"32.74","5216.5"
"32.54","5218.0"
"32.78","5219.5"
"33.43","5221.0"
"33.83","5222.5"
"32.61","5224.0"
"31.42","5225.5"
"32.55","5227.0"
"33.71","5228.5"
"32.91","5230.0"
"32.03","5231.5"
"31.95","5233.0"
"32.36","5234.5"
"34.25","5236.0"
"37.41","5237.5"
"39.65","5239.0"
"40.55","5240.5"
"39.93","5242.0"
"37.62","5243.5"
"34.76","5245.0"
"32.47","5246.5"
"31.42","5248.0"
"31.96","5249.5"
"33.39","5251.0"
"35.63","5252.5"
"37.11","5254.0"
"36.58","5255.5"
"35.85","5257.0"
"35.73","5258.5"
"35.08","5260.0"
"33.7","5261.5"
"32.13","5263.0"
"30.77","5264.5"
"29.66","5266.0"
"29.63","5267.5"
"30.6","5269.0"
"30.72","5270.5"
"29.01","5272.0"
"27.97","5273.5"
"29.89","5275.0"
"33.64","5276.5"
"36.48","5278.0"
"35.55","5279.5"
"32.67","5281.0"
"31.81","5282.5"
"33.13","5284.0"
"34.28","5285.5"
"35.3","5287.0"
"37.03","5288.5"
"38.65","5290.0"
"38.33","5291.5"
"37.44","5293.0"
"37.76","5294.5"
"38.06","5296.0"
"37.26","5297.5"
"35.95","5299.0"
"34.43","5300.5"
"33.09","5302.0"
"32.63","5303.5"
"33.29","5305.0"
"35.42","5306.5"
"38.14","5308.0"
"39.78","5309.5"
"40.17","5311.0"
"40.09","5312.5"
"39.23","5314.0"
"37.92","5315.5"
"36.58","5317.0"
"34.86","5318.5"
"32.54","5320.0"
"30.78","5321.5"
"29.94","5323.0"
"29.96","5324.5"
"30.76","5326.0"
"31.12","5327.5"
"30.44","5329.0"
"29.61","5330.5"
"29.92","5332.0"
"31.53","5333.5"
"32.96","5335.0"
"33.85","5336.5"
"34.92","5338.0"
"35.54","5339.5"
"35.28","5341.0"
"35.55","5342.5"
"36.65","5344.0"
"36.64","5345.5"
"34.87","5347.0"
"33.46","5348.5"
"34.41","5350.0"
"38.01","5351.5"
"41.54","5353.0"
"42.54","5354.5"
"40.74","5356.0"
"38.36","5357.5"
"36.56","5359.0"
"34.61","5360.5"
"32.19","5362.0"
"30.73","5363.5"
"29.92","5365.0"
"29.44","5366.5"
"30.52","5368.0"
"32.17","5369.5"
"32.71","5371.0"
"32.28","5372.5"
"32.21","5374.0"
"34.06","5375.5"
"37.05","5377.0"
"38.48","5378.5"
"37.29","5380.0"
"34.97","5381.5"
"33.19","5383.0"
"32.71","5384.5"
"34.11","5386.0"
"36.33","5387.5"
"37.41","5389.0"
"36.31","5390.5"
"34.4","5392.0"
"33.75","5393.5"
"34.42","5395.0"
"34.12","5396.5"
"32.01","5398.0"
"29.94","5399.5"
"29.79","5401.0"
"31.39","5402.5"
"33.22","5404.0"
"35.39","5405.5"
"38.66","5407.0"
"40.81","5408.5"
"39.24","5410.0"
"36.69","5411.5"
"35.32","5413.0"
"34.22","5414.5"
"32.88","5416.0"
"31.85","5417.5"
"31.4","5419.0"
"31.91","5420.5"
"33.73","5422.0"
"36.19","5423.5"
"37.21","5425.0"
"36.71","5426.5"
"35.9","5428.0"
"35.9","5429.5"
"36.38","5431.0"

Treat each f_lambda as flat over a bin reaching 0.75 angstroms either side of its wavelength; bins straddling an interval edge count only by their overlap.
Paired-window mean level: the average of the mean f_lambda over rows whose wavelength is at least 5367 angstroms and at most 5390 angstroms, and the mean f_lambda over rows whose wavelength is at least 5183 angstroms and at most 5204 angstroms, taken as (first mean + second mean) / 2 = 32.6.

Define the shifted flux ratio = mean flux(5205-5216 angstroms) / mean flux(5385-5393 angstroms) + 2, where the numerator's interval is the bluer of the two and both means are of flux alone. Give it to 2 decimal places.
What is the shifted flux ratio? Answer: 2.91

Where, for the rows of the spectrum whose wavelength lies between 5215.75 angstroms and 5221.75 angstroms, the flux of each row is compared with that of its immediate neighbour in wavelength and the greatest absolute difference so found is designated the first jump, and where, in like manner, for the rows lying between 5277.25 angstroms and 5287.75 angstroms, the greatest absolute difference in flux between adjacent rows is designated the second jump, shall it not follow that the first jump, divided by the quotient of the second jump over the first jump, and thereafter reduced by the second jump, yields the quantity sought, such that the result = -2.7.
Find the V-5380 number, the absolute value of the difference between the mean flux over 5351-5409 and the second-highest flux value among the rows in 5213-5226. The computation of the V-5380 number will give 0.9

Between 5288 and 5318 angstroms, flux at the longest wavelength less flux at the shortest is 0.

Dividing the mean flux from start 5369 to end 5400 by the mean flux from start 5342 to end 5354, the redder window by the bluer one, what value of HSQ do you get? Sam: 0.94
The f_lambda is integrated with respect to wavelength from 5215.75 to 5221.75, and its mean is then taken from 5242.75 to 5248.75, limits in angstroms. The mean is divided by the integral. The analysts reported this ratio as 0.173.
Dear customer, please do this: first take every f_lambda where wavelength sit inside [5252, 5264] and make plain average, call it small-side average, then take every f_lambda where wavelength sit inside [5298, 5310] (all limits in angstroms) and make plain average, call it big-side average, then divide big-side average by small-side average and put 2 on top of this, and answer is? 3.00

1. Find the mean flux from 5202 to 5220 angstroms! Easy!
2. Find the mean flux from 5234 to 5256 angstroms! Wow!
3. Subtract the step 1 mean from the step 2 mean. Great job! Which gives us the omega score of 3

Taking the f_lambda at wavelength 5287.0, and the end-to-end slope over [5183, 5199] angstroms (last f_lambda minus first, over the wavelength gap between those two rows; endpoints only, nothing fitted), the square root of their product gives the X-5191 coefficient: 4.8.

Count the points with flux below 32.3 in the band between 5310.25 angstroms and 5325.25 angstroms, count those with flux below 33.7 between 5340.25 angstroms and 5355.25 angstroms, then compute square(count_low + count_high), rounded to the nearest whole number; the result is 16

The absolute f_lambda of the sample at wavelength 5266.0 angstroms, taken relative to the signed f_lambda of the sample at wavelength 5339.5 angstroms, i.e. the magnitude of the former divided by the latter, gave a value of 0.83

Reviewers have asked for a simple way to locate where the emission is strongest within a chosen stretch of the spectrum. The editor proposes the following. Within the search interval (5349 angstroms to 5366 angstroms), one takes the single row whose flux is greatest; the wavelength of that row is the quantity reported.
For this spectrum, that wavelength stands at 5354.5 angstroms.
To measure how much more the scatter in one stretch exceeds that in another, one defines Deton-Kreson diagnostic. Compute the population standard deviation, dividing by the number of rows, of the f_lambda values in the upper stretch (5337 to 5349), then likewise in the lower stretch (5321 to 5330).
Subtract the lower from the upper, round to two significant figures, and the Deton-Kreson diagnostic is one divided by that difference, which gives 1.9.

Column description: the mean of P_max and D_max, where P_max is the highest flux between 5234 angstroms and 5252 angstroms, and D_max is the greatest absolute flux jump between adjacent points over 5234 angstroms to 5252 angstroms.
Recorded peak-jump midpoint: 21.9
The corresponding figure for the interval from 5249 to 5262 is 19.7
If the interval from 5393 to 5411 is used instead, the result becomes 22.0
